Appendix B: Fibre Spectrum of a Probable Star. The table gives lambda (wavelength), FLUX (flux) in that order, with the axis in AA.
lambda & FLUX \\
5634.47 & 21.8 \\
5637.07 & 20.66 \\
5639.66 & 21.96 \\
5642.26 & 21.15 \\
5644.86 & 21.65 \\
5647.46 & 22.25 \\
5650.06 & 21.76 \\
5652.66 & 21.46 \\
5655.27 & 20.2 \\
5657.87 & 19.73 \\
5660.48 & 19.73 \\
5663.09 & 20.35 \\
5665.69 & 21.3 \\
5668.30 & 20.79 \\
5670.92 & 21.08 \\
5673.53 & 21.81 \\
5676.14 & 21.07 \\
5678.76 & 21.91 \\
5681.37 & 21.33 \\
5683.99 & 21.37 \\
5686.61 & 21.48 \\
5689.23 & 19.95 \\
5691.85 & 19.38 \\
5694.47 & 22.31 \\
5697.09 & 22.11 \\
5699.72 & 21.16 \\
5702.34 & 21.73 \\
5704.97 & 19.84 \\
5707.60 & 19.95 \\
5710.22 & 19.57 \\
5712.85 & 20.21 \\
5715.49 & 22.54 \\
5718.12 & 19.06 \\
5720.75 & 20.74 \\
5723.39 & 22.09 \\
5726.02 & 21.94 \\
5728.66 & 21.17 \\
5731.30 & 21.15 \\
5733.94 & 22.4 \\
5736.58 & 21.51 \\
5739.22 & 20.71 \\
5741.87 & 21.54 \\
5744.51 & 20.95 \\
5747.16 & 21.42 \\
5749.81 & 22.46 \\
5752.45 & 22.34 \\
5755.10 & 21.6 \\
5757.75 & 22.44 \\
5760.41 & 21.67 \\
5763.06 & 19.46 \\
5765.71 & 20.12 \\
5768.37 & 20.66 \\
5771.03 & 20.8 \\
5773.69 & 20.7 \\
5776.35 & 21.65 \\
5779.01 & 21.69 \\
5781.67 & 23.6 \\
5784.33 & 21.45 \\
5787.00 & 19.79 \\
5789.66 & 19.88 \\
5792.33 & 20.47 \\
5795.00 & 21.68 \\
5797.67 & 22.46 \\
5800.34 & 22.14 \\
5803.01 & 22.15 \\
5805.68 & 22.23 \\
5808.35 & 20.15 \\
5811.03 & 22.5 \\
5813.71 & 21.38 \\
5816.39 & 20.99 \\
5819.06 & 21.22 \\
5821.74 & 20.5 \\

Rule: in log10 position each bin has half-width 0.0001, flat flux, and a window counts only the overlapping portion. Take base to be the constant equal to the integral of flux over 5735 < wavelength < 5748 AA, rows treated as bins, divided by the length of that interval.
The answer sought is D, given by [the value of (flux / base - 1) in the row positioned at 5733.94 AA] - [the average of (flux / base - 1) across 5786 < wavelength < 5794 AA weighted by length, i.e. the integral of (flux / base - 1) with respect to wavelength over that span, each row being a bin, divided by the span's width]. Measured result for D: 0.11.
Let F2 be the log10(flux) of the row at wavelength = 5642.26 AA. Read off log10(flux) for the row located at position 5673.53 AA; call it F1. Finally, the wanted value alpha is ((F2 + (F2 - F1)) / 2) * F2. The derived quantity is 0.869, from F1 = 1.34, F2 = 1.33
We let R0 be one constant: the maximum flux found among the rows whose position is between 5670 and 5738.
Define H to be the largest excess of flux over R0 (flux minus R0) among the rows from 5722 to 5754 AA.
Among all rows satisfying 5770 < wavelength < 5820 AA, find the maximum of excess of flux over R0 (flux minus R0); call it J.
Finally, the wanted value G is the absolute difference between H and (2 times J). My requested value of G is 2.2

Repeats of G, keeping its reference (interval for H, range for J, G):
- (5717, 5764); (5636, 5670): 0.5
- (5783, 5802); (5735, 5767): 0.1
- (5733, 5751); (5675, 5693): 1.2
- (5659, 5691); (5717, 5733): 0.3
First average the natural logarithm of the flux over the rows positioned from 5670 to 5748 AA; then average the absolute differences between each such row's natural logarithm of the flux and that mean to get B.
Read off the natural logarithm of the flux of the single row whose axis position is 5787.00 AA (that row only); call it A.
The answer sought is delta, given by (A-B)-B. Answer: 2.92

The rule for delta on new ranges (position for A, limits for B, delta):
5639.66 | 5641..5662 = 3.01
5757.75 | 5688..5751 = 3.03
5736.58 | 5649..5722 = 2.99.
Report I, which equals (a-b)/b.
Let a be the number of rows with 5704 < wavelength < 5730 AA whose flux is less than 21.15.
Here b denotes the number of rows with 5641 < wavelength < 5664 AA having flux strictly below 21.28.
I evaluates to 0.2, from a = 6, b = 5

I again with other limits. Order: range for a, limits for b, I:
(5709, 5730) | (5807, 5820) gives 0.3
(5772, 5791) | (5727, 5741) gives 0.0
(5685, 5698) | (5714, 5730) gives -0.3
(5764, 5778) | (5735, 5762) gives 1.0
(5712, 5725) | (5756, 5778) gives -0.4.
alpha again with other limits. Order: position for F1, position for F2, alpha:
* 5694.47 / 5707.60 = 0.813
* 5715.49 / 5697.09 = 0.898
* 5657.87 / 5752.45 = 0.946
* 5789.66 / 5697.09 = 0.935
